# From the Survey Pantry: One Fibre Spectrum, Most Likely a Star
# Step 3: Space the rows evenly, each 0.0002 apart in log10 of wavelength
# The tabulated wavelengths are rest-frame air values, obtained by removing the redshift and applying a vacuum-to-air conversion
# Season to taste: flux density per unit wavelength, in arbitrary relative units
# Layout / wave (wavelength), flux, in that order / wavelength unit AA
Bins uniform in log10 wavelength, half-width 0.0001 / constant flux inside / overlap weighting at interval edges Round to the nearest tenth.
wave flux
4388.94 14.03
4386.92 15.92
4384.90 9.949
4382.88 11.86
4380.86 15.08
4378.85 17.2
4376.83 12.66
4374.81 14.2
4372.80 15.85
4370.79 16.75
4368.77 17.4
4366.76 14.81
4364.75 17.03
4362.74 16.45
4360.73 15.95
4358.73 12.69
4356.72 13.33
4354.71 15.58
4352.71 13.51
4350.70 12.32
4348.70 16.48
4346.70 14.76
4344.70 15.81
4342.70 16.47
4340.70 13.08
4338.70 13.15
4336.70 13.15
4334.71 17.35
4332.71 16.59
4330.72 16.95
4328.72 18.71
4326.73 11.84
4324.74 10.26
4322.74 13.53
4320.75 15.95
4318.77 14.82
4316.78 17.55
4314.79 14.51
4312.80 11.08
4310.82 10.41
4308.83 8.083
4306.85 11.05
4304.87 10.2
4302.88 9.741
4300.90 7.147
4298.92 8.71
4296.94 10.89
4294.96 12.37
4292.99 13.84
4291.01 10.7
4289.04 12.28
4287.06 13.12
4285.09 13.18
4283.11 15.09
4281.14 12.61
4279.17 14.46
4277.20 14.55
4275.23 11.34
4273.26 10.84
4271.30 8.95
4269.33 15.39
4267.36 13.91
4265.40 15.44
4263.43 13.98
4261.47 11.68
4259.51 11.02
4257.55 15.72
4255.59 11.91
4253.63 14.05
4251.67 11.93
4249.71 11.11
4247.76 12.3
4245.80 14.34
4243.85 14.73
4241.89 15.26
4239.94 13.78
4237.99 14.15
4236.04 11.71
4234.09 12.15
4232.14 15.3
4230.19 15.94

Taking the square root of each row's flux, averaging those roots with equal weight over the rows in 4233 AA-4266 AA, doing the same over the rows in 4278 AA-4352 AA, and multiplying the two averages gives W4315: 13.1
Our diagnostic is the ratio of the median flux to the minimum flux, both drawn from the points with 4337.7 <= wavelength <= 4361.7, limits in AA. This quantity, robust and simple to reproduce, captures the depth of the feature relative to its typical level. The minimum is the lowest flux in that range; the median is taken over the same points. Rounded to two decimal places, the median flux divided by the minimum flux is 1.15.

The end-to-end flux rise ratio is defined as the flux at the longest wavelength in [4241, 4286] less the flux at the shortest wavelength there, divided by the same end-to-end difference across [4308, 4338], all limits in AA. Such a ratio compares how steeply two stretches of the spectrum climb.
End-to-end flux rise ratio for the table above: -0.41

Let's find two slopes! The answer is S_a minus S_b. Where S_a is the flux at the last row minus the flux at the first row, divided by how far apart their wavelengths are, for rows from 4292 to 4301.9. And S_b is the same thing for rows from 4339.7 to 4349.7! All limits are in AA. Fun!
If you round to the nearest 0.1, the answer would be -1.3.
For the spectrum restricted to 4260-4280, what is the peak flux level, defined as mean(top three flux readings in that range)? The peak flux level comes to 15.1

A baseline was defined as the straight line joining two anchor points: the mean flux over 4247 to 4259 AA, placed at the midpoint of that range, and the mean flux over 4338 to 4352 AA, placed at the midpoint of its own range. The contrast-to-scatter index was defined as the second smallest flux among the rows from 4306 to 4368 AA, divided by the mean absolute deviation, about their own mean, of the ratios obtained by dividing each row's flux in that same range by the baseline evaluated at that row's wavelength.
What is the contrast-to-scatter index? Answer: 72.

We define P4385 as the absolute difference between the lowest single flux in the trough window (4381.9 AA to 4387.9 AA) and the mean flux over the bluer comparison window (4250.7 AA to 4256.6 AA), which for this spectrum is 2.7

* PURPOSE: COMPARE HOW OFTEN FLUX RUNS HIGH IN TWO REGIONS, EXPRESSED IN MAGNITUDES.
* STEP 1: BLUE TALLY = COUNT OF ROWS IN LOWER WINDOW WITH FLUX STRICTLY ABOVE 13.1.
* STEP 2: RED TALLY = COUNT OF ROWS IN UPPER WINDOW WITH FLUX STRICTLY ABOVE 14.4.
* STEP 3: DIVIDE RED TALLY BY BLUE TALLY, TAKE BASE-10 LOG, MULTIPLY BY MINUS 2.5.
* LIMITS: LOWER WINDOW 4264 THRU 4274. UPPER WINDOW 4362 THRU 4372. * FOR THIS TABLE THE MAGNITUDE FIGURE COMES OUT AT -0.6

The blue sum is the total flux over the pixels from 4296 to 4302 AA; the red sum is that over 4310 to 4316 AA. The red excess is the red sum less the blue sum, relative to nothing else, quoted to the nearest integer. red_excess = 9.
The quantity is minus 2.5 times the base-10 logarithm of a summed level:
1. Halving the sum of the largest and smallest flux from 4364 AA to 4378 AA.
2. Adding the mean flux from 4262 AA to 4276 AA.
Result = -3.61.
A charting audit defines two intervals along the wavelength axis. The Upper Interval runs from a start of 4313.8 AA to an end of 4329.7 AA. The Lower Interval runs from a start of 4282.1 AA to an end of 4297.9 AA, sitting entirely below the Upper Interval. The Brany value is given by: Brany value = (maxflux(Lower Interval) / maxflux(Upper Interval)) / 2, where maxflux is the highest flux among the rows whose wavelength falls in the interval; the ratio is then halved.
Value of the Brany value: 0.40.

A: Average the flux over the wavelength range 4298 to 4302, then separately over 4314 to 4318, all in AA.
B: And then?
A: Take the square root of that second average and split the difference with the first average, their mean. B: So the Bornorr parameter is 6.0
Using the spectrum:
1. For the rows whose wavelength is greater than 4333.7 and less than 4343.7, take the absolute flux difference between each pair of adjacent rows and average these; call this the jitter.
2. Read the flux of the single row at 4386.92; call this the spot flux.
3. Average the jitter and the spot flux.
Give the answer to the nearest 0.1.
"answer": 8.9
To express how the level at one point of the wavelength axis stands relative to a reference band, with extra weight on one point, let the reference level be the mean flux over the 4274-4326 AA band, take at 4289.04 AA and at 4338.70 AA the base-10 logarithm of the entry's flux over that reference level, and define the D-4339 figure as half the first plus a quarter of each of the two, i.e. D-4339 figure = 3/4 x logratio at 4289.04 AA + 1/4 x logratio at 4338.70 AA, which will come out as 0.010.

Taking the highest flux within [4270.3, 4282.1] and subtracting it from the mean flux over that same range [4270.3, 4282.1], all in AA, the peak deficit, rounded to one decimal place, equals -2.4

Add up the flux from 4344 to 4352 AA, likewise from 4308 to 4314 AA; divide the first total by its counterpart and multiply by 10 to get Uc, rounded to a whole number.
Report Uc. 20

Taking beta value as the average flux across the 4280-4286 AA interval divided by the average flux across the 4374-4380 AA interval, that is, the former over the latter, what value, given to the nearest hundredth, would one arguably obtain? 0.93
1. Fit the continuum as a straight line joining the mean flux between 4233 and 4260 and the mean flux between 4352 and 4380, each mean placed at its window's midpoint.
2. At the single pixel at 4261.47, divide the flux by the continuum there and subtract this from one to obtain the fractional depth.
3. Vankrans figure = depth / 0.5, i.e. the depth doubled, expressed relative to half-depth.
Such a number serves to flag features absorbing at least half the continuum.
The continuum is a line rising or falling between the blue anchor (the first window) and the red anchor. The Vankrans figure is 0.3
